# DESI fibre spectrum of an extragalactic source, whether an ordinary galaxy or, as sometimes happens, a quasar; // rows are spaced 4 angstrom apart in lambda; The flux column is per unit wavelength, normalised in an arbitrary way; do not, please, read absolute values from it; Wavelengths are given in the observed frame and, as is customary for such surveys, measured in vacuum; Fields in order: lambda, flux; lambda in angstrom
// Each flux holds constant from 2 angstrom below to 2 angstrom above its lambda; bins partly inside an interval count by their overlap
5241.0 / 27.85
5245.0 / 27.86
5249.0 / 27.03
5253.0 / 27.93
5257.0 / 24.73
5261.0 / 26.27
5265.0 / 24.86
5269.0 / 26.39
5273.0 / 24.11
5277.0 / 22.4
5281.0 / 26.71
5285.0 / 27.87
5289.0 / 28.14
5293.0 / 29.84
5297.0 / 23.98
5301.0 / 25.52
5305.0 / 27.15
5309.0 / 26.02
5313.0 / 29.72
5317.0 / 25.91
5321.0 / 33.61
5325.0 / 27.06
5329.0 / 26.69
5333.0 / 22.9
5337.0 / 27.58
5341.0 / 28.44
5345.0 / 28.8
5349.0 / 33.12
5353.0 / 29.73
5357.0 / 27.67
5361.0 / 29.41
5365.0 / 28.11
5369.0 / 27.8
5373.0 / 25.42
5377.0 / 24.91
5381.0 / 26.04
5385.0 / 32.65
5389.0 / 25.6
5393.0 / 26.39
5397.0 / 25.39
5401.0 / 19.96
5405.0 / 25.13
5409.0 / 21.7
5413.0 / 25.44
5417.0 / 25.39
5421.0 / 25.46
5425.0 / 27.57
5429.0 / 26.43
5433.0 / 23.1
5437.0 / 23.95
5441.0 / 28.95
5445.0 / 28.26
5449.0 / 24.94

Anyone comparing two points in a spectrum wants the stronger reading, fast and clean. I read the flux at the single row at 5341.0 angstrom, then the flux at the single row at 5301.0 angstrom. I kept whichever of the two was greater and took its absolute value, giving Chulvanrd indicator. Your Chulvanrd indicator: 28.4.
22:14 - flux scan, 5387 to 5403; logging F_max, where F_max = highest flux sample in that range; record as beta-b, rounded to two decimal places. 26.39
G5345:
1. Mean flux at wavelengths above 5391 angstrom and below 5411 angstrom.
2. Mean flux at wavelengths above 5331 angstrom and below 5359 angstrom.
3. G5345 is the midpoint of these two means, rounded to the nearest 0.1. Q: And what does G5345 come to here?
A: 26.0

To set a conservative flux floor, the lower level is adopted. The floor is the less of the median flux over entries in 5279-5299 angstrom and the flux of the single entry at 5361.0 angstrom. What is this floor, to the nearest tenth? 27.9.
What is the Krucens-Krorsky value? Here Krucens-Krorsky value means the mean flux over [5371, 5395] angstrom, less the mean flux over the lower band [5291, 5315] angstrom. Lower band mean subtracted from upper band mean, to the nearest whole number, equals 0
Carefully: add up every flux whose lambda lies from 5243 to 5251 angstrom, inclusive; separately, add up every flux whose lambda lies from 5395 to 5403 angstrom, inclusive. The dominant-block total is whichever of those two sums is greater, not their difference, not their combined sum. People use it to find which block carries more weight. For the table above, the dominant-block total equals 55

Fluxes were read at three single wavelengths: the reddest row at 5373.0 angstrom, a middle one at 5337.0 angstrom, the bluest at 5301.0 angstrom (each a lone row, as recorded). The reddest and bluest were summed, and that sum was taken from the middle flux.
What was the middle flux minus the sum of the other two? -23.4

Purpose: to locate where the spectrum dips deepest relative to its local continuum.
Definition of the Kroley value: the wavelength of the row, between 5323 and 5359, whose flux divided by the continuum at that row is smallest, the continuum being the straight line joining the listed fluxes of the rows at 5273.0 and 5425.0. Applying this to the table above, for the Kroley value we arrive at 5333.0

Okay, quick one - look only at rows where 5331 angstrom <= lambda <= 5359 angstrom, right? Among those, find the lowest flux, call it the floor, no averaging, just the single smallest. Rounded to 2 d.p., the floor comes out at 22.90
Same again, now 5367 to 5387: 24.91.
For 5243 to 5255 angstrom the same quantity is 27.03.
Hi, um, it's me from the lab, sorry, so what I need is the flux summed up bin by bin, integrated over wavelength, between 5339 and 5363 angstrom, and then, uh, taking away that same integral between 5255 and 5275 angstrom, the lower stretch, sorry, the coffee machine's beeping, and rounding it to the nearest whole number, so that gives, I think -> 203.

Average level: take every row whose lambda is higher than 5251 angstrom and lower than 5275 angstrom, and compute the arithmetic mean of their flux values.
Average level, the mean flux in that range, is 25.7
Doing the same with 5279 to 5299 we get 27.3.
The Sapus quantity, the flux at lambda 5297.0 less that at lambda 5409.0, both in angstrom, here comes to 2.3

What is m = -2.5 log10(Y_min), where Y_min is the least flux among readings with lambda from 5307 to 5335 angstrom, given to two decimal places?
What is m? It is -3.40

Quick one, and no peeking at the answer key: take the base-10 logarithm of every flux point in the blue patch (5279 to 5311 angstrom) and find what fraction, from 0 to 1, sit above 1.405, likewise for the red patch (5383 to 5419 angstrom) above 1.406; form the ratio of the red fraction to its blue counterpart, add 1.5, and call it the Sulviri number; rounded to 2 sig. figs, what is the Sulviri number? 1.9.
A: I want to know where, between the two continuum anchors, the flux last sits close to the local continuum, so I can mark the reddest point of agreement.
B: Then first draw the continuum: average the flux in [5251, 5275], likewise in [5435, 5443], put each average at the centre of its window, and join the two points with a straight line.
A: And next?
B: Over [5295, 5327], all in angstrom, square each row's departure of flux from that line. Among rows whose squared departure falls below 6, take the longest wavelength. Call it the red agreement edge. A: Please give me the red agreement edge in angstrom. 5325.0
